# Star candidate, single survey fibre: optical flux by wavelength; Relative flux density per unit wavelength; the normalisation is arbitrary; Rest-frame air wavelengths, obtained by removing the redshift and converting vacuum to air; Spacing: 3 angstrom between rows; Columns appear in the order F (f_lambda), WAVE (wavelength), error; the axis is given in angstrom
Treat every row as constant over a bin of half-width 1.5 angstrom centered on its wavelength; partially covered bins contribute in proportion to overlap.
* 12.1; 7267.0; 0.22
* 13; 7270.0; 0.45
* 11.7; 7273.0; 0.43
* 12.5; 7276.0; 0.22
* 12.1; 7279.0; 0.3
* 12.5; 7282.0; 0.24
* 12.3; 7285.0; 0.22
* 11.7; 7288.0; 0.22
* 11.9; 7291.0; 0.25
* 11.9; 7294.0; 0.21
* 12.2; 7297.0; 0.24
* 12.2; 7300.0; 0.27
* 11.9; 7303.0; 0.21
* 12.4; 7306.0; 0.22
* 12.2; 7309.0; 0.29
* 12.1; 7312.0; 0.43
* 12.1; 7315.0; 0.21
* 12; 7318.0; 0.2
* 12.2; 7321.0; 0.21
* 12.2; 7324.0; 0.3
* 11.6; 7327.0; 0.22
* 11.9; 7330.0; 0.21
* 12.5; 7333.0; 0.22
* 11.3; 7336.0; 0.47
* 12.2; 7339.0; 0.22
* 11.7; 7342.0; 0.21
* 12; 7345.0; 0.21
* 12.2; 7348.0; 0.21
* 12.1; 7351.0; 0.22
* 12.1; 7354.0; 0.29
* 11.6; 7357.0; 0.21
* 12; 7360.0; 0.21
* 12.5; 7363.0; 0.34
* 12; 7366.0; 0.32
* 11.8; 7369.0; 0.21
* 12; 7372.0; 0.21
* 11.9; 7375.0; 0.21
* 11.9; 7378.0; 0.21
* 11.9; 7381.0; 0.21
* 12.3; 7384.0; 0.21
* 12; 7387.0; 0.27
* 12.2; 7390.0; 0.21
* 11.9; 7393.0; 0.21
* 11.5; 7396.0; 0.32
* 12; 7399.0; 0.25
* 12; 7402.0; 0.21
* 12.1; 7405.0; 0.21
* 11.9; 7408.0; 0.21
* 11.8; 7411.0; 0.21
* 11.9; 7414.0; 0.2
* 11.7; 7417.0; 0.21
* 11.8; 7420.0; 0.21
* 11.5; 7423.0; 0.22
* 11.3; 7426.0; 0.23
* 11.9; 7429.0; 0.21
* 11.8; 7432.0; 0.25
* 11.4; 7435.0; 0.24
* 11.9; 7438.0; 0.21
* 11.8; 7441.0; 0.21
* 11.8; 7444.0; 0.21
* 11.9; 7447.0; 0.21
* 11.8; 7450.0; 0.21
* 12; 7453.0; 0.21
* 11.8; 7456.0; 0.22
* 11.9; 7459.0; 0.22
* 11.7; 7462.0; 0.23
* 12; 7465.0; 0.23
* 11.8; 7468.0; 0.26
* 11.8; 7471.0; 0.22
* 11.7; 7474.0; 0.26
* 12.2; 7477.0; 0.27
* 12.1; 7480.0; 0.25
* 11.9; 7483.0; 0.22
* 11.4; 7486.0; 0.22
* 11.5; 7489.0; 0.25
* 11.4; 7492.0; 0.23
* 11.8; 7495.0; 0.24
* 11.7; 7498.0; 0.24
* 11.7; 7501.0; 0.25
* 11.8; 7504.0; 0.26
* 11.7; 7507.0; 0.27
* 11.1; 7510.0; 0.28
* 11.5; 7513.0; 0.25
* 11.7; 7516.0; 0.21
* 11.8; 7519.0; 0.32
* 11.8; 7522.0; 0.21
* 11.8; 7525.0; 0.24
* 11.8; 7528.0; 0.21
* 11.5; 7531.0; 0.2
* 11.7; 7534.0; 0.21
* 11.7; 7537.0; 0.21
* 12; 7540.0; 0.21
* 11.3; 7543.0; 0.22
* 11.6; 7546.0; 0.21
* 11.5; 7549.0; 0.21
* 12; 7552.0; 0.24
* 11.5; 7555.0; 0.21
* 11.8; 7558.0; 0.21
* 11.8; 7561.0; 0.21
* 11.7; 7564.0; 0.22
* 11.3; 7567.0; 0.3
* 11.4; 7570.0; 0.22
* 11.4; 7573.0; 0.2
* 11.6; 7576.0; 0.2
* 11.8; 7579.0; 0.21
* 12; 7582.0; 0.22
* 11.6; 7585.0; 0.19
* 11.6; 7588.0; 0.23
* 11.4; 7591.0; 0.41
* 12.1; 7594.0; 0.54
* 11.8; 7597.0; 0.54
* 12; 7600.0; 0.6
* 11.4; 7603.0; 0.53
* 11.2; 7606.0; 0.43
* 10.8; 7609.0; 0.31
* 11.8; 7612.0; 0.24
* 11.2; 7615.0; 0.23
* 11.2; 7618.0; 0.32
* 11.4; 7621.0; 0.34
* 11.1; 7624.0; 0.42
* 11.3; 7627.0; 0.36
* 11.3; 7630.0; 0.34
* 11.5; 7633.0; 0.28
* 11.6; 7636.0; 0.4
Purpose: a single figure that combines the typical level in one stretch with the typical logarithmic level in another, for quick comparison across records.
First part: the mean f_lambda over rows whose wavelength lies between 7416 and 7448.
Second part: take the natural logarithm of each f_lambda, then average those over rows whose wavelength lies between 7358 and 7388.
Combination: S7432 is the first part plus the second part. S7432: 14.2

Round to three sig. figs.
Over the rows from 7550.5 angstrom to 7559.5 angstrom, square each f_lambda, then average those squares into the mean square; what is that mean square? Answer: 138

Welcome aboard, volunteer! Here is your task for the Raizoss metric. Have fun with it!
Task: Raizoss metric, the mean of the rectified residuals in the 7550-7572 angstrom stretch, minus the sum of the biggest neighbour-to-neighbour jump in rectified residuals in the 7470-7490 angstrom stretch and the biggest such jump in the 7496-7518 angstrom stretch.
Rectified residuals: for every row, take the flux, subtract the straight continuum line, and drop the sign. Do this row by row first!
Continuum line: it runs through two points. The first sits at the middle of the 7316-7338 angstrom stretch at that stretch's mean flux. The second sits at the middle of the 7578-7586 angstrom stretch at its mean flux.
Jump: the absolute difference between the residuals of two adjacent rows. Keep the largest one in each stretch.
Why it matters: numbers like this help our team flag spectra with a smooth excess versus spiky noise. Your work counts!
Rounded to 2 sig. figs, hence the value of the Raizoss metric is -0.80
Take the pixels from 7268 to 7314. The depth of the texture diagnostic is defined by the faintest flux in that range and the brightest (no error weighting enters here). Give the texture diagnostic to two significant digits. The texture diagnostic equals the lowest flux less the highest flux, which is -1.3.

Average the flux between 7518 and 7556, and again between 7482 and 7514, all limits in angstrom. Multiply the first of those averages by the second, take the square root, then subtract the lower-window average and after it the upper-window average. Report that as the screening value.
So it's -11.6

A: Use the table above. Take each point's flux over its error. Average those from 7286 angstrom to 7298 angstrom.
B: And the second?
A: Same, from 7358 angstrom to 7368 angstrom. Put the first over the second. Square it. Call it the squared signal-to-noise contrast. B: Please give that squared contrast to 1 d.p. 1.4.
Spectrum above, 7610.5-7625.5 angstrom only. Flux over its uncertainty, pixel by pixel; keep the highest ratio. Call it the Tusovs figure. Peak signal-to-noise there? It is 49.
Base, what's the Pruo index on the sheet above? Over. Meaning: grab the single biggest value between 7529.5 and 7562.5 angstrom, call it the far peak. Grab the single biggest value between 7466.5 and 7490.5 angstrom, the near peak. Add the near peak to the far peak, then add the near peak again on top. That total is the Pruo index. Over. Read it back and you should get 36.4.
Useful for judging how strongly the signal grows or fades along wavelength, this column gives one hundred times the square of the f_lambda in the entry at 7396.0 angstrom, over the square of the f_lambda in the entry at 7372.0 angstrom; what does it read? 92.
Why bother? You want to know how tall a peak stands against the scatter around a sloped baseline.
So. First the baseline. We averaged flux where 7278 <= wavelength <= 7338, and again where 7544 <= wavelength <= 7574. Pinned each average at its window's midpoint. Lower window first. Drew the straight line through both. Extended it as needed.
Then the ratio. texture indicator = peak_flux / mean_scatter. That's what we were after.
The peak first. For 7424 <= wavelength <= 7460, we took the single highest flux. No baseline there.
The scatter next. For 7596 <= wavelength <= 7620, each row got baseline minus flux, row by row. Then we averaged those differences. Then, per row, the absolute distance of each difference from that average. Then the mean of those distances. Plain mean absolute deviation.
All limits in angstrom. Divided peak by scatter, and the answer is 37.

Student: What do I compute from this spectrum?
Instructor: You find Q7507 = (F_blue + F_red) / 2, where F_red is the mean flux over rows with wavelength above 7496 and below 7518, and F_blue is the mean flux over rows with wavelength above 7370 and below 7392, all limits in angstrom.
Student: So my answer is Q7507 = 11.8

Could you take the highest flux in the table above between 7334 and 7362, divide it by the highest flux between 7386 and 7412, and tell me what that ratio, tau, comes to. 1.00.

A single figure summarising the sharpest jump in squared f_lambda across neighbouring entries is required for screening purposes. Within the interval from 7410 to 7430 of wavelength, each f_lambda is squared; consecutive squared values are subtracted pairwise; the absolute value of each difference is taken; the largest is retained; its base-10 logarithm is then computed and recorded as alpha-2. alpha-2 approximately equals 1.14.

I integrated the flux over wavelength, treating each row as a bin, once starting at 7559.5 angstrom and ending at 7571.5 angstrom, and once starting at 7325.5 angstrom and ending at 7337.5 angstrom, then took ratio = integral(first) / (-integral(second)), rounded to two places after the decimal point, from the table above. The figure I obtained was -0.98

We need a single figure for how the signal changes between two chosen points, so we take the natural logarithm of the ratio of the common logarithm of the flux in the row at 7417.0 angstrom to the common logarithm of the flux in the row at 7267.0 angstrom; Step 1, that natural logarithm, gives -0.014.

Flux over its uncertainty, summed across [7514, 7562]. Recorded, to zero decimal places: 859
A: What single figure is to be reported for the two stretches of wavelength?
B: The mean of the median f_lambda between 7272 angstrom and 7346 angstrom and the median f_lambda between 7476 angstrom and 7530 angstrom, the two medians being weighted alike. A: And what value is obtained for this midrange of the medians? 11.9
